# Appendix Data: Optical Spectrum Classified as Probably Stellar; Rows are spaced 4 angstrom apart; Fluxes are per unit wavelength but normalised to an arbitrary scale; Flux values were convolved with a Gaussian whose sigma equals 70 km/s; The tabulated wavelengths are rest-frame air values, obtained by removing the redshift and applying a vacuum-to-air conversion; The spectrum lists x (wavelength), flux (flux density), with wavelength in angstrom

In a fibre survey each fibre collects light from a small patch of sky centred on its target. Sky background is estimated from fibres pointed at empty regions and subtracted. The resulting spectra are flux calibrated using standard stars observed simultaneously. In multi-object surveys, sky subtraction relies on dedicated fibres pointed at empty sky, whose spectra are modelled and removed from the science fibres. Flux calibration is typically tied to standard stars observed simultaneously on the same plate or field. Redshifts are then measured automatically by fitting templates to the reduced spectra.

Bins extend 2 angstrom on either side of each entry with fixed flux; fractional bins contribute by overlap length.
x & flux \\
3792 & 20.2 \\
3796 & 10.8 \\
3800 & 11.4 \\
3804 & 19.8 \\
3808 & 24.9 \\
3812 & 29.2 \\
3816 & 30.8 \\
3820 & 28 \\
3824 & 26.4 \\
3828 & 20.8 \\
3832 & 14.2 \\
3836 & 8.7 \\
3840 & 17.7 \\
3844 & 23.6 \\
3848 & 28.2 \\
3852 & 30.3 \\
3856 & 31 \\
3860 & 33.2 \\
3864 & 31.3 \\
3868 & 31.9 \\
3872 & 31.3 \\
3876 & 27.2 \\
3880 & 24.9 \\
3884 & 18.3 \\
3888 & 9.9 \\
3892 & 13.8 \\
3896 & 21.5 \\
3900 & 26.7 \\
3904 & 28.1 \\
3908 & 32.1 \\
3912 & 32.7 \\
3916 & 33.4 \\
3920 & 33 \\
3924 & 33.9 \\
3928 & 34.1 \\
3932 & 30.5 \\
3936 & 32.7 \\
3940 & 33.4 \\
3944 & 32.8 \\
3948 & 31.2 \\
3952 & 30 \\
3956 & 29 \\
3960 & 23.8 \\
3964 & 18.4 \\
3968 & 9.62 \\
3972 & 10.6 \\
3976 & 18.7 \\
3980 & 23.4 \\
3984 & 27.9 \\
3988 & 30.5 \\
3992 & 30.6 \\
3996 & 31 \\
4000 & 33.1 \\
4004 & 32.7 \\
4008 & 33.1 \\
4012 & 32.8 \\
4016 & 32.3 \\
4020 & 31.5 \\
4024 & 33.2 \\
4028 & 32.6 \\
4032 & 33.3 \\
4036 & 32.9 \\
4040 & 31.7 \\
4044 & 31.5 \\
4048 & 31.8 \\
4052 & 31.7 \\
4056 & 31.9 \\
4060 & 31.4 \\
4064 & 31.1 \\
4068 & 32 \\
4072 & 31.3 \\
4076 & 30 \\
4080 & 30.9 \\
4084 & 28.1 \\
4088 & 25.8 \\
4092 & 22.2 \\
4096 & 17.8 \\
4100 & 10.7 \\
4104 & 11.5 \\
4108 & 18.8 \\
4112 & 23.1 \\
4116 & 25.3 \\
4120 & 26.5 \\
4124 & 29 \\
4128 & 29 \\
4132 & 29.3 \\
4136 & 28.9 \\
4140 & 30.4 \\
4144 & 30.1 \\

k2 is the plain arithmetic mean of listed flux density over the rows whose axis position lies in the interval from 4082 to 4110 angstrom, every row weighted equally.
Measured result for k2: 19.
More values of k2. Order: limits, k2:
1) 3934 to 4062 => 29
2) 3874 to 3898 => 19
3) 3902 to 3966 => 31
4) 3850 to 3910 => 26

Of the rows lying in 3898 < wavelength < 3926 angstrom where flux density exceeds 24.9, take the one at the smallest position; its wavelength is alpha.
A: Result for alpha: 3900 angstrom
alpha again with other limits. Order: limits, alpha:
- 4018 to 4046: 4020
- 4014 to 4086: 4016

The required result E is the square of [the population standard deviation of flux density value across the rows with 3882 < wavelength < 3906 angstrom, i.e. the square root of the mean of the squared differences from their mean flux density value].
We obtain 43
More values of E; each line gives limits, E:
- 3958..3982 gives 31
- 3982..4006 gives 3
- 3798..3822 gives 44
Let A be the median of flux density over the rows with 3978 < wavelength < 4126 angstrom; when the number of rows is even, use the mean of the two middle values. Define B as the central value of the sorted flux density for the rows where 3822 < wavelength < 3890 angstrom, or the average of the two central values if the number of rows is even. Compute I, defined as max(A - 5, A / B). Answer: 26.1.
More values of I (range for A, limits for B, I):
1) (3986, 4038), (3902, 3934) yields 27.7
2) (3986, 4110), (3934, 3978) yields 26.5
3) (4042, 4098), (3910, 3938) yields 26.2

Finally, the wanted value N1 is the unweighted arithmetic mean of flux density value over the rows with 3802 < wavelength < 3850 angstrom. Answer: 23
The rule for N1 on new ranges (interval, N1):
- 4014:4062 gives 32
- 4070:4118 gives 23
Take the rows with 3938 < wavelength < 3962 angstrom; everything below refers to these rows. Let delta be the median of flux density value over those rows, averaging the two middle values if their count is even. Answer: 30.6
